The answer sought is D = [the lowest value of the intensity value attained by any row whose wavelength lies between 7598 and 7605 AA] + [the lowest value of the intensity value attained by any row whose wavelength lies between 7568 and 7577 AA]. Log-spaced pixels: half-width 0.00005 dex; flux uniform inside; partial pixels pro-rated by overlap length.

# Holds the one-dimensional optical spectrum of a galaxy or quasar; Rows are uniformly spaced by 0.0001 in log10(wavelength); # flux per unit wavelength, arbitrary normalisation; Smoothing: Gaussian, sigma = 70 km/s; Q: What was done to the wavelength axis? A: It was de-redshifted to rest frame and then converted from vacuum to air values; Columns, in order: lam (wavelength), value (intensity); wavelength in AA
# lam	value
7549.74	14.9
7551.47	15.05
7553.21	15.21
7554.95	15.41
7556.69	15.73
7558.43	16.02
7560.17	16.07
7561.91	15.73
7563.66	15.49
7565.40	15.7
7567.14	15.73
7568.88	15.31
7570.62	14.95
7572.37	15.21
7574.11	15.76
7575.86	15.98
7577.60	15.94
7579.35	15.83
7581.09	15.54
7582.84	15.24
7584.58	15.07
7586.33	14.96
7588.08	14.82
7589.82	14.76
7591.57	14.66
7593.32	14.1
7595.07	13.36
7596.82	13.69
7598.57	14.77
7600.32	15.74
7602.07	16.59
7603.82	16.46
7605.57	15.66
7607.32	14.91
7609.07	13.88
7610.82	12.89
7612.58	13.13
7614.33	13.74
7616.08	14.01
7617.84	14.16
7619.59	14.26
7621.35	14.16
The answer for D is 29.7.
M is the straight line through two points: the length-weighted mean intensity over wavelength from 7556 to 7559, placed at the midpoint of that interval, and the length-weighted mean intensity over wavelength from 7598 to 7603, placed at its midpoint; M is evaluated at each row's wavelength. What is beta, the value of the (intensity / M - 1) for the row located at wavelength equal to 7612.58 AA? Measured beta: -0.17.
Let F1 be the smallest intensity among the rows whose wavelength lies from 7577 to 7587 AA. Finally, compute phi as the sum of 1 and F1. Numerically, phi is 16.0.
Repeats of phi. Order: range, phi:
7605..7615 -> 13.9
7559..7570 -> 16.3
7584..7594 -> 15.1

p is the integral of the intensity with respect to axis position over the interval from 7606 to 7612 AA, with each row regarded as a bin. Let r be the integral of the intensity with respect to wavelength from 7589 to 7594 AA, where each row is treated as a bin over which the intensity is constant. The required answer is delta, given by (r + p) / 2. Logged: 78.2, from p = 84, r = 73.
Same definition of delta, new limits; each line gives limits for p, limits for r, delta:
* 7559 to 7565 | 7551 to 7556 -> 85.4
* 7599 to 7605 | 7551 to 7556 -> 86.5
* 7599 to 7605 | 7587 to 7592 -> 85.3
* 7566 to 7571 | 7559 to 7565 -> 85.8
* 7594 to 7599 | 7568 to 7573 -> 72.5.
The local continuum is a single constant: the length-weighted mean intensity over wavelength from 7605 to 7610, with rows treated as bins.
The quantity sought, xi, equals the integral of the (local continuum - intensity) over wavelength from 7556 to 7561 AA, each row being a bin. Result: -6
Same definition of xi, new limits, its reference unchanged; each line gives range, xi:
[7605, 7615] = 8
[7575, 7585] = -9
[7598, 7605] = -8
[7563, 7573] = -6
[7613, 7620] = 6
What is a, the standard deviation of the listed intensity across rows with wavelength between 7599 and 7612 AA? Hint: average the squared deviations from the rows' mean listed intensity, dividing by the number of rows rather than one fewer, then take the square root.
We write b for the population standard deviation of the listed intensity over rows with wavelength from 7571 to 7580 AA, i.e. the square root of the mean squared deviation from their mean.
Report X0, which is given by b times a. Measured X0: 0.35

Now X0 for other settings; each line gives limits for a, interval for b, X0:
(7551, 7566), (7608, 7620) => 0.16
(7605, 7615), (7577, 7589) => 0.39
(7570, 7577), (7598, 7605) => 0.30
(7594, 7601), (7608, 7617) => 0.41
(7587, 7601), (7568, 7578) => 0.27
